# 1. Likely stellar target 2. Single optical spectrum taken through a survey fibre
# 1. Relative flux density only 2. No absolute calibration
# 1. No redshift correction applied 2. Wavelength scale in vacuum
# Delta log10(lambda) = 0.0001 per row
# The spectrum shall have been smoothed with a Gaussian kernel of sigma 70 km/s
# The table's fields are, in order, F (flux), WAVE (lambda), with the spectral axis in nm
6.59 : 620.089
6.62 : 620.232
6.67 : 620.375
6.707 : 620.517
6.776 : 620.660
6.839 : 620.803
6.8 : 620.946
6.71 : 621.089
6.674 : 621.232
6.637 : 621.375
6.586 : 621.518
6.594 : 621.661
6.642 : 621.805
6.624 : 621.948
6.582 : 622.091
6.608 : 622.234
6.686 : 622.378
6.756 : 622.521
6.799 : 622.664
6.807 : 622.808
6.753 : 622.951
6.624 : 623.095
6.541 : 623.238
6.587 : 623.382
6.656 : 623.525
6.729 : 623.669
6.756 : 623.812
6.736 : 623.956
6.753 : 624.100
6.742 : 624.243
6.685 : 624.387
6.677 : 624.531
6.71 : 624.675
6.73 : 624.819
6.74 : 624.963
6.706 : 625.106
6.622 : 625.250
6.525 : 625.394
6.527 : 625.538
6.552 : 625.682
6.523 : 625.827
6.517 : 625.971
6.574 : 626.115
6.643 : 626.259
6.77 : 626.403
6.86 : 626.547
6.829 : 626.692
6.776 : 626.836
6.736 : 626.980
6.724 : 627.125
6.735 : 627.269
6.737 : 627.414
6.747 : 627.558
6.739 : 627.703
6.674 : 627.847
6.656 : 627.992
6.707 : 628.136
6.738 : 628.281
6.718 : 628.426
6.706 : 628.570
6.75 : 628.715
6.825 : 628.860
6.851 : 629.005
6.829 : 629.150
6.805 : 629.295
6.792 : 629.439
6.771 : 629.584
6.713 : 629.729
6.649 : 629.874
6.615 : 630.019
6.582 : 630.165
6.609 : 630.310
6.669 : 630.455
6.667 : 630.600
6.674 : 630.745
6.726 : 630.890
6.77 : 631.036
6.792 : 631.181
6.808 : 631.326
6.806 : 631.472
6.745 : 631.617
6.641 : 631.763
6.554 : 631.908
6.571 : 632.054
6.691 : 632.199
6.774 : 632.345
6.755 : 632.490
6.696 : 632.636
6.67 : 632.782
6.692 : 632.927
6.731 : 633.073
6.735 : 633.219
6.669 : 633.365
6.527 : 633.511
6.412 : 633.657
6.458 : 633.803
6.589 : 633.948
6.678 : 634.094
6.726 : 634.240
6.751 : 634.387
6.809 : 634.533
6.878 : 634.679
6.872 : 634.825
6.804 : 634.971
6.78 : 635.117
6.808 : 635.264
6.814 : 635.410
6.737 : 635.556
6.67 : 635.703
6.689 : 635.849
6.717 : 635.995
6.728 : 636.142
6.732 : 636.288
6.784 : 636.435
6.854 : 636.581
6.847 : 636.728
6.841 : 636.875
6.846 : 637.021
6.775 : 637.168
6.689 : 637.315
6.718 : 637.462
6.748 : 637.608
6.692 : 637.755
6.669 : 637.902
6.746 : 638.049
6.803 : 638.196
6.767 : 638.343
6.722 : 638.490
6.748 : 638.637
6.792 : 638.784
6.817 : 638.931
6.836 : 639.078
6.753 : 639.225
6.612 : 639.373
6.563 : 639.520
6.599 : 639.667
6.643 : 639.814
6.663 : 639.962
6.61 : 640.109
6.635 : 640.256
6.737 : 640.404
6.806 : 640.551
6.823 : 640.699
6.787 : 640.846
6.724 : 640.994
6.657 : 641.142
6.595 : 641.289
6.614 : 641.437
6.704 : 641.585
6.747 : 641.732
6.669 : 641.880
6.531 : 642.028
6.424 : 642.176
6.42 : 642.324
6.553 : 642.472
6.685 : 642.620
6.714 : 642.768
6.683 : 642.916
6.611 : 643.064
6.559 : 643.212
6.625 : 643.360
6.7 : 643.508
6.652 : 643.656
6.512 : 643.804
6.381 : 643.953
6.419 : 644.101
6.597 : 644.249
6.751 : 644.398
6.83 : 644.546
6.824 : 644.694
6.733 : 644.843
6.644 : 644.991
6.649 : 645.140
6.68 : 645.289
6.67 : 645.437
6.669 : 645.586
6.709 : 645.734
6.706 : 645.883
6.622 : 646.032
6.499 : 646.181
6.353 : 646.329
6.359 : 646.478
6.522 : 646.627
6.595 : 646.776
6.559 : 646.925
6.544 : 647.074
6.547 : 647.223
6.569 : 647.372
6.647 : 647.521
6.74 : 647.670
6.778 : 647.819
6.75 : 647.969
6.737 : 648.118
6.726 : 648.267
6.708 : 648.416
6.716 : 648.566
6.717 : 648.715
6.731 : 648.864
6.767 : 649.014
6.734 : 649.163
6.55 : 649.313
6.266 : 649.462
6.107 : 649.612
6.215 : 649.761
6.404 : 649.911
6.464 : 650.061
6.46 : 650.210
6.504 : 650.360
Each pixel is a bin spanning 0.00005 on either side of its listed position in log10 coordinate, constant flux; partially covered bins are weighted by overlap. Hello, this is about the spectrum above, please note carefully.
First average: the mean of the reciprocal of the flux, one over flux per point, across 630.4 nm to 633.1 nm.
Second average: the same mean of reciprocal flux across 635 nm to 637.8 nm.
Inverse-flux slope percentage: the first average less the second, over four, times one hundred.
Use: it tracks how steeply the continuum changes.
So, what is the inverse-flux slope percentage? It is 0.03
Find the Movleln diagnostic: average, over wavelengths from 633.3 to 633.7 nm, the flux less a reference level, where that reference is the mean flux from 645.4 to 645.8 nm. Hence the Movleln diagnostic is -0.15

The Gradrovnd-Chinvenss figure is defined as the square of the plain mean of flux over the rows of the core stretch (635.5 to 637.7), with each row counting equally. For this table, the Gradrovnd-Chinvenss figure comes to 45.7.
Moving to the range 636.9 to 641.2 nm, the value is 45.2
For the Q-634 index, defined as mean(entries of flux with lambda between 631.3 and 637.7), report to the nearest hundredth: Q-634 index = 6.72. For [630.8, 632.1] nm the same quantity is 6.71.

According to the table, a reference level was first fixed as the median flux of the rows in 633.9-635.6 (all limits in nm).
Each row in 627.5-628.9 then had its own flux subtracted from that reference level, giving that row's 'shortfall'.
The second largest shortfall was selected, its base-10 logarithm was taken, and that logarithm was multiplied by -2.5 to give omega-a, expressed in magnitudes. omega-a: 2.3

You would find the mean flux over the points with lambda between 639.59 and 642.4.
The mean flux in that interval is 6.65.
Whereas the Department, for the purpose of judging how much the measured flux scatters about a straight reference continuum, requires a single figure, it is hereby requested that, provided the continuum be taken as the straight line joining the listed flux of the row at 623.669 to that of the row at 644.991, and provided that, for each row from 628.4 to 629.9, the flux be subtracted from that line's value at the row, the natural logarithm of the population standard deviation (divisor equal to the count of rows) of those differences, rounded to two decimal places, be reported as -2.82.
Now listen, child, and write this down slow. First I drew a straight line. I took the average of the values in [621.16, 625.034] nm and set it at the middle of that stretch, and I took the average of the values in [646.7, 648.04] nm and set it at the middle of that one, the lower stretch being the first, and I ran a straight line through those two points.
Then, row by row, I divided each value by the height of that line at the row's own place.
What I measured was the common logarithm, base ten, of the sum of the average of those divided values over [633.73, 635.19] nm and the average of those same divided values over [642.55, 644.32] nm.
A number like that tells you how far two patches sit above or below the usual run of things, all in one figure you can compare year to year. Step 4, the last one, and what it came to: 0.302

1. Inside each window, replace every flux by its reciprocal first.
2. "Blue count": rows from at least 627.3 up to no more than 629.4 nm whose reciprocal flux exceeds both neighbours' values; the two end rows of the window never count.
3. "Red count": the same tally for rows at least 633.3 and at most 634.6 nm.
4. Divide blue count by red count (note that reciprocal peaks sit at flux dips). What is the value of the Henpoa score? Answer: 2.0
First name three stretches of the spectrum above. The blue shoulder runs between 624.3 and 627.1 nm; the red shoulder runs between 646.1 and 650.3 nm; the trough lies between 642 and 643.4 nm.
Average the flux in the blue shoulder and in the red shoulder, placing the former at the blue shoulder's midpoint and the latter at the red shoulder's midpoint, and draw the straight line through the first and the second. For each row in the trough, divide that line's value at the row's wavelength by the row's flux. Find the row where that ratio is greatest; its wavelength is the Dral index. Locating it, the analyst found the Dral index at 642.324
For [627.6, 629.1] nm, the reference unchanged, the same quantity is 627.992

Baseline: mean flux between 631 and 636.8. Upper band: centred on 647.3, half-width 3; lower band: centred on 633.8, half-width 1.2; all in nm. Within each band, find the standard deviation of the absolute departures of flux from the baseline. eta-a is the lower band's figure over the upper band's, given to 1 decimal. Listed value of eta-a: 0.6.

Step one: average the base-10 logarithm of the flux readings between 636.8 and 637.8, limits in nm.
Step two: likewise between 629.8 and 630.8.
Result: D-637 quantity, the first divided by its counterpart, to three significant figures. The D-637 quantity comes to 1.01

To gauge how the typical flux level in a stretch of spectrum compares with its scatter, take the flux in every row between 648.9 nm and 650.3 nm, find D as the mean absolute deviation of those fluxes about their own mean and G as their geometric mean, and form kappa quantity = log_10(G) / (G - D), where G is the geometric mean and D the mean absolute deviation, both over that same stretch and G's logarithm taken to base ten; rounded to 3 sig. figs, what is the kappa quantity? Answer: 0.129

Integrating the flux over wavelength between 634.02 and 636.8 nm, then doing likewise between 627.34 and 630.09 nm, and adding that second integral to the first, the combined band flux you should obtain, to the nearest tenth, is 37.4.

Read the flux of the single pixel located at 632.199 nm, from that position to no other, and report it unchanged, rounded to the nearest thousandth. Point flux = 6.691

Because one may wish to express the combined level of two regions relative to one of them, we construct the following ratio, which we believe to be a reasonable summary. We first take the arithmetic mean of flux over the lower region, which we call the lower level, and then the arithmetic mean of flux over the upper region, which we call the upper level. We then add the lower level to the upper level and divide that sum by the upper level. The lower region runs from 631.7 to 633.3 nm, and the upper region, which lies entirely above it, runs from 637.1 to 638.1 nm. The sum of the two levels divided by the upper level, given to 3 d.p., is 1.995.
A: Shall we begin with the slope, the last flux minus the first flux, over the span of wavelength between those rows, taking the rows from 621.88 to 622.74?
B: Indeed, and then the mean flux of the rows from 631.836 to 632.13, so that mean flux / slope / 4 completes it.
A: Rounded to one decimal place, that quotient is 6.7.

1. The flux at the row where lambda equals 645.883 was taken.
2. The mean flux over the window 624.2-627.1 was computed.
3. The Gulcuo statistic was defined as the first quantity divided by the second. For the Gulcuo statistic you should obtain 1.005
